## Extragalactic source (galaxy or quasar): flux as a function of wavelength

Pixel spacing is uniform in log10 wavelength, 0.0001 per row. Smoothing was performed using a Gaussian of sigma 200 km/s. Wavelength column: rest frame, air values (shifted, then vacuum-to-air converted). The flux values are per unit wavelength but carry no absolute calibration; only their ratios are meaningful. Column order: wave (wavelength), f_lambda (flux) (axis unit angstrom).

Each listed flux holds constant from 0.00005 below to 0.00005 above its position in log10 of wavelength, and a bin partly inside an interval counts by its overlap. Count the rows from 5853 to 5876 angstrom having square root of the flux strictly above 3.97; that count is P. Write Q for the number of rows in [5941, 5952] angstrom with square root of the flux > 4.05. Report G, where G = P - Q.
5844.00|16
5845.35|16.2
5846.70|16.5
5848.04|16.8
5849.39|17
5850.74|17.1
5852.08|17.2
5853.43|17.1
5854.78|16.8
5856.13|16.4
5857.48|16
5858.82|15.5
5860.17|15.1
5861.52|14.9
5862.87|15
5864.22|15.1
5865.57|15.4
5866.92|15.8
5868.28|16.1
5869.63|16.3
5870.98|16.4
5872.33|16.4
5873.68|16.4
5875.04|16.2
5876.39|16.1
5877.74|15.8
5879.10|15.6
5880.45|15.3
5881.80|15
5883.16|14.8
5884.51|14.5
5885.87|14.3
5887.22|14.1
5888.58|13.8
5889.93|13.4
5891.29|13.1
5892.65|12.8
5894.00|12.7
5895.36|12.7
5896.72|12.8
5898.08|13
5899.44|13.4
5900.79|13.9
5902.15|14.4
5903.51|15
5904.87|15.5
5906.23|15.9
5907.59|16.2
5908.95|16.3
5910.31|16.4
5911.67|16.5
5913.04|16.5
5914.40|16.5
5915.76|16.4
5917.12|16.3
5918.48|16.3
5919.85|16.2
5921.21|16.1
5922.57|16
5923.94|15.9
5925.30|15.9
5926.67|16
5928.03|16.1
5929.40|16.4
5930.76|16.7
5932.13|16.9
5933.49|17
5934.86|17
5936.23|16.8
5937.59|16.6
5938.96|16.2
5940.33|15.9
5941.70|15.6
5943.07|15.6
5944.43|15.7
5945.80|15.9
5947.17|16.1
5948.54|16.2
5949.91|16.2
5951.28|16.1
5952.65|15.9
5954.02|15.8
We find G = 11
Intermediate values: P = 11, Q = 0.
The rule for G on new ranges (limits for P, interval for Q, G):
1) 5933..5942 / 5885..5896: 6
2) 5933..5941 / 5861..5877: 6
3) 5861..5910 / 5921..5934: 9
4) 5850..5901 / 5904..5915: 12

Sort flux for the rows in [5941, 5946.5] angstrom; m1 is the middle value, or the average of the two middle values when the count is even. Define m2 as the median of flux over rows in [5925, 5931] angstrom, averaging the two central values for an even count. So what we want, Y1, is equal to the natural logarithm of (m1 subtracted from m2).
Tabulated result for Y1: -0.8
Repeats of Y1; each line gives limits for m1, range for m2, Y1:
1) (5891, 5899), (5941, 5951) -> 1.1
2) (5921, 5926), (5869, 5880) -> -1.2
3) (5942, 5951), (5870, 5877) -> -0.9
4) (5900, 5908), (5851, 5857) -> 0.5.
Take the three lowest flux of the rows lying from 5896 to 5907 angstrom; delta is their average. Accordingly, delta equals 13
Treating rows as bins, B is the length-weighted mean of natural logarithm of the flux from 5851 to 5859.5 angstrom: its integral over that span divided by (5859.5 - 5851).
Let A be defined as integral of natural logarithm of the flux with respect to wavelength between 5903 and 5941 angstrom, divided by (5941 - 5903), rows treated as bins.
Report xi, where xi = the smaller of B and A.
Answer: 2.79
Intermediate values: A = 2.79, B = 2.81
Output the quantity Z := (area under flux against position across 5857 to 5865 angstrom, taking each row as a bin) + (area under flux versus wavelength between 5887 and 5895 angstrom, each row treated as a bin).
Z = 228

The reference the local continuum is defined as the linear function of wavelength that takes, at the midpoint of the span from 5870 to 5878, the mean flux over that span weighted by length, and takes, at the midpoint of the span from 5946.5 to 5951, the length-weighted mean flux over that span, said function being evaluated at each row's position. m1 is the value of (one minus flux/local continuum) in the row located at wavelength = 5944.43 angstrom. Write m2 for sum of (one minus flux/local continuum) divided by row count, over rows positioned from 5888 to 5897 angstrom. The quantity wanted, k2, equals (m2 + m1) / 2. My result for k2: 0.11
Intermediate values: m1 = 0.029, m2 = 0.20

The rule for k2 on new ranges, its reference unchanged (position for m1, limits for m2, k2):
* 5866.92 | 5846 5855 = -0.01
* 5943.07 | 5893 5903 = 0.11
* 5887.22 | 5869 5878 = 0.07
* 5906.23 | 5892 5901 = 0.11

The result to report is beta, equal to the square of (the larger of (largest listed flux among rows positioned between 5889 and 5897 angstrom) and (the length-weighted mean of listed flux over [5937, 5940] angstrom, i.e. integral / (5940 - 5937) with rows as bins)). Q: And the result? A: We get 266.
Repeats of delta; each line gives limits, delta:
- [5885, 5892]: 13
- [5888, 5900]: 13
